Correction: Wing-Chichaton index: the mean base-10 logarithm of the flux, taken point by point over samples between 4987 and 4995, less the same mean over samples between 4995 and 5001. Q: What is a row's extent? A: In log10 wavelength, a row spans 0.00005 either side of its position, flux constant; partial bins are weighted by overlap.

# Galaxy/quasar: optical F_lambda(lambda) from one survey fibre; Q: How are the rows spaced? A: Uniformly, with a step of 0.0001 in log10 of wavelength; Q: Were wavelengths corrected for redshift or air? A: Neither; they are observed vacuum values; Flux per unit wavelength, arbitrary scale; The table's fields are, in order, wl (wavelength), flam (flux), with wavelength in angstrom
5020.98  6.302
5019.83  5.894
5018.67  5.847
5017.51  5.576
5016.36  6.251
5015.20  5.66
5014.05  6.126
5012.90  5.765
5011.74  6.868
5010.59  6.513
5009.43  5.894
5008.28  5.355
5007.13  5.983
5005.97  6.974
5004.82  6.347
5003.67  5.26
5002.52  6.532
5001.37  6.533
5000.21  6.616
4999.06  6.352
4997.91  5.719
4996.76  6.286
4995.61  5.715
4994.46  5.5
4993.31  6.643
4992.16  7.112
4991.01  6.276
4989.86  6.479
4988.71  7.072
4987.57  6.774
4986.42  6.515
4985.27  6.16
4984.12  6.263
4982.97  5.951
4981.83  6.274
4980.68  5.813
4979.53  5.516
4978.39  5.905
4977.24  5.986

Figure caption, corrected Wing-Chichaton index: 0.028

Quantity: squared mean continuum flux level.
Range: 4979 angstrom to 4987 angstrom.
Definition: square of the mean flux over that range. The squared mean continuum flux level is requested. 37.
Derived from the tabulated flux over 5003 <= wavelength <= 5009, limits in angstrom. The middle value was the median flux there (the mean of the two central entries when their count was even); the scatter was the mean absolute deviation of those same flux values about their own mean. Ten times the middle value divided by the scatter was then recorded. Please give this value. 111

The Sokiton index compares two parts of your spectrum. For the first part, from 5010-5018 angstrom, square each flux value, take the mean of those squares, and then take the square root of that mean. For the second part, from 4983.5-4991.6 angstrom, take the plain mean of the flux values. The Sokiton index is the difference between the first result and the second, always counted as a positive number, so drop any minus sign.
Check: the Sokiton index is 0.38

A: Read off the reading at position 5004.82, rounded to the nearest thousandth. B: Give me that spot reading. 6.347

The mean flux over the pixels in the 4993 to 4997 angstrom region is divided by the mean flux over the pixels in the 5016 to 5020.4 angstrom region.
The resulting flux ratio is 1.02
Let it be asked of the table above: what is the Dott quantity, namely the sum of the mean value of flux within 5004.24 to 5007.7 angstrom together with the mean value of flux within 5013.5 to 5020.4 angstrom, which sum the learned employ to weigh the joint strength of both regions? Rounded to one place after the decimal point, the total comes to 12.3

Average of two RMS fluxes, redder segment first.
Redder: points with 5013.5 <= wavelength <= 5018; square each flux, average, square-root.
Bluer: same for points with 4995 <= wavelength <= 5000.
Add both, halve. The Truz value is 5.97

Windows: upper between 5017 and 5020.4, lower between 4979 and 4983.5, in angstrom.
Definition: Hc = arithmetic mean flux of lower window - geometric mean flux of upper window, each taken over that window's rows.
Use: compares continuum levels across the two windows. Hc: 0.12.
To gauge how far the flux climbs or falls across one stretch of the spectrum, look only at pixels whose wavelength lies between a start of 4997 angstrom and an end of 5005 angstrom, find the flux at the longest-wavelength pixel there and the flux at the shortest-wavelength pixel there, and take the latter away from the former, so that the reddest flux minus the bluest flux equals 0.63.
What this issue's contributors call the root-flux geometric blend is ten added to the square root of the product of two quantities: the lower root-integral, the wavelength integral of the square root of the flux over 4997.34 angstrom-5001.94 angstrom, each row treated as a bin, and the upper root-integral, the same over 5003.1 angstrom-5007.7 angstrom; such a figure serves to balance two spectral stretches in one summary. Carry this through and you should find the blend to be 21.5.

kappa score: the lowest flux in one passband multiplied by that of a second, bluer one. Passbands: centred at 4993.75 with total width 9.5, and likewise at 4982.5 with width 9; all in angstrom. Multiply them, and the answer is 30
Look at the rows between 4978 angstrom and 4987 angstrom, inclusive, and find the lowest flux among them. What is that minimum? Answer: 5.516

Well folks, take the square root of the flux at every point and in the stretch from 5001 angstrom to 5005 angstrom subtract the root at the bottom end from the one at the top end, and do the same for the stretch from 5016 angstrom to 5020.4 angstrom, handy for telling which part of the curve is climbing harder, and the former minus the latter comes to 0.036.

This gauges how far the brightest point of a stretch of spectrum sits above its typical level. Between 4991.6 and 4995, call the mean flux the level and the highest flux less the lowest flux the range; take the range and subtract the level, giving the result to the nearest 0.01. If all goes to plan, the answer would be -4.81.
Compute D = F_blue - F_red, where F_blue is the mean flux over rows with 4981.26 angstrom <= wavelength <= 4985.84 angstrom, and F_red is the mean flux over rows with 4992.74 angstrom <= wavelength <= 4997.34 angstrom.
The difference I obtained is 0.13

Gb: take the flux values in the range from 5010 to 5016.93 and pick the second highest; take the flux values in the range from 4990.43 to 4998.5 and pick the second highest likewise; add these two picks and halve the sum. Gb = 6.58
